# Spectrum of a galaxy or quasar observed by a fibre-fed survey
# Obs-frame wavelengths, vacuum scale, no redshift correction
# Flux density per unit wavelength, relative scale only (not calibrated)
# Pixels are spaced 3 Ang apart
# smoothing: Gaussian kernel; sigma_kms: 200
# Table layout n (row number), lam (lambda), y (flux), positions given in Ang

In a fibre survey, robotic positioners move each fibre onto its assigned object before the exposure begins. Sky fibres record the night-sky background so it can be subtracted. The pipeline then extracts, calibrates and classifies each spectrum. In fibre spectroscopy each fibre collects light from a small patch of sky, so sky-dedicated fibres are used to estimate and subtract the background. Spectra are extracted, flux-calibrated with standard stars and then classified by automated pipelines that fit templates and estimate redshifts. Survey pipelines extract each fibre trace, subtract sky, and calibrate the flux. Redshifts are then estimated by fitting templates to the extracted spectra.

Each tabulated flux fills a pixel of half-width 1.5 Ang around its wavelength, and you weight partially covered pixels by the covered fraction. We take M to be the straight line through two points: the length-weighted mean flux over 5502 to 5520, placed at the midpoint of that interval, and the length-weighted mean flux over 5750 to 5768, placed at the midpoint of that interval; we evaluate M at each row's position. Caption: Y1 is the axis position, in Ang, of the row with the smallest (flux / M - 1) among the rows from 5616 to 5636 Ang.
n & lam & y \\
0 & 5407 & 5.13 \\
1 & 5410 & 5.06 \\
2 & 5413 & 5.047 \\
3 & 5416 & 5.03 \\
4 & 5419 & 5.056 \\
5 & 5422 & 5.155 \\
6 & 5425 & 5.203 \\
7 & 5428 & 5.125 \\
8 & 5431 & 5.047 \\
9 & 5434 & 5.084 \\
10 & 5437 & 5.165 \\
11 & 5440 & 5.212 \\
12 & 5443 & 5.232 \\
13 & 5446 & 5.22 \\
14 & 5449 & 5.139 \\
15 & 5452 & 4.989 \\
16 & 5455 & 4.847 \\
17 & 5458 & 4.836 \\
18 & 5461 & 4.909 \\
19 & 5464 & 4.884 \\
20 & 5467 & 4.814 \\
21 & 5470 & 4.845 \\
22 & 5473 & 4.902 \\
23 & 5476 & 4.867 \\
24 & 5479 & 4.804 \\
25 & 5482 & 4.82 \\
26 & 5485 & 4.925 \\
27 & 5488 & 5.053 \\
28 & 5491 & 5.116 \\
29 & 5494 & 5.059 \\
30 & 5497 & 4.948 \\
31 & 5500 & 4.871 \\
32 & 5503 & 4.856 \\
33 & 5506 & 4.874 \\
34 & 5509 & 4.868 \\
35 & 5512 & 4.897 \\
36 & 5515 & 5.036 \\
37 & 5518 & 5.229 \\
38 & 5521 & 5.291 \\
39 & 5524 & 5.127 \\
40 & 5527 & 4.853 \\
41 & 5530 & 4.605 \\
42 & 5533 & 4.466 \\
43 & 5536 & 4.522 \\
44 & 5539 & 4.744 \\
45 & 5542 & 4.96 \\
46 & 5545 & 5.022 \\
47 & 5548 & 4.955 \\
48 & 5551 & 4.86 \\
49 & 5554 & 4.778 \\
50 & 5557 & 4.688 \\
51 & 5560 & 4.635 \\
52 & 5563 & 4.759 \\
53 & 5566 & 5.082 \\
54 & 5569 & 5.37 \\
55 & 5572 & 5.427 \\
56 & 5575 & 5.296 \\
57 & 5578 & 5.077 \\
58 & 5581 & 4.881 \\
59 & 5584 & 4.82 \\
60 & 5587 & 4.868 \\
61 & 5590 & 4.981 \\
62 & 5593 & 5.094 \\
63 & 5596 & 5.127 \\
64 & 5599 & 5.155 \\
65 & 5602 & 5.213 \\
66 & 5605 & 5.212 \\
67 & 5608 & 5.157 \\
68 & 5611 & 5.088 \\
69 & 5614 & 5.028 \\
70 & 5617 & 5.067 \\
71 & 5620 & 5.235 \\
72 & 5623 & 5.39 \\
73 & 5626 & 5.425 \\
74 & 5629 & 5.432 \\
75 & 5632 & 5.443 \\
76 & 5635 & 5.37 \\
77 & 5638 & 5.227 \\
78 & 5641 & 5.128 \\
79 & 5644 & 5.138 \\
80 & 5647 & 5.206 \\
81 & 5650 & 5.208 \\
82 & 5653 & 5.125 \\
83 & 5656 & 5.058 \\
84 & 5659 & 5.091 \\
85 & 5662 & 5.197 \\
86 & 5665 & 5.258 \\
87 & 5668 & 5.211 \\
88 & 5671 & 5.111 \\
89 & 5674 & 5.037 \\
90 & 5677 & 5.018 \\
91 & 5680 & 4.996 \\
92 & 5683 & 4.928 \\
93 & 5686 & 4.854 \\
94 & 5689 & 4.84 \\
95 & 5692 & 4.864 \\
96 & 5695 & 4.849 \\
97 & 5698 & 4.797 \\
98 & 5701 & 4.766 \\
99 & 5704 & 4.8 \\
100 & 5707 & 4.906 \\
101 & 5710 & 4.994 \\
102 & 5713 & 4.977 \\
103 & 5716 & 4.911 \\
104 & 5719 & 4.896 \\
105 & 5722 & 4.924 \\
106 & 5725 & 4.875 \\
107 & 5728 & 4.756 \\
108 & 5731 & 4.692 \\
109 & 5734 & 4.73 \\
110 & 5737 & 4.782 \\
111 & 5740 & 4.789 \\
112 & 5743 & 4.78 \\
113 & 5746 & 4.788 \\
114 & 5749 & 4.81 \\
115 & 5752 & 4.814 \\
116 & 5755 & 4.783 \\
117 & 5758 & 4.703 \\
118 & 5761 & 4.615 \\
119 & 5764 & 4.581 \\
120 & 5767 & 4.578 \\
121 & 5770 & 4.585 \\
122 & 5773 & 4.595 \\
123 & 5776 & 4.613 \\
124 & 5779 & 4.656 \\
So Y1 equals 5617 Ang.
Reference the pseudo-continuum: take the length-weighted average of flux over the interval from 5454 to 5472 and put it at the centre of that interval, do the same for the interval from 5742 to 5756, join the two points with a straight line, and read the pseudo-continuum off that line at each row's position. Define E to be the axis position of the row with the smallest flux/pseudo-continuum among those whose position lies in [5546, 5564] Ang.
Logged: 5560 Ang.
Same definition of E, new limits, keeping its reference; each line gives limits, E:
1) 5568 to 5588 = 5584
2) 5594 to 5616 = 5614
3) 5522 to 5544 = 5533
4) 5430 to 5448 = 5431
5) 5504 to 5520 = 5509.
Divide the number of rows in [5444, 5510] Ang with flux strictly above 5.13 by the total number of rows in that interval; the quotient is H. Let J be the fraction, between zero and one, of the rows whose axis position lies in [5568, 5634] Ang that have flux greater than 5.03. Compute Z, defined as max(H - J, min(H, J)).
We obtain 0.091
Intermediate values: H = 0.091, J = 0.77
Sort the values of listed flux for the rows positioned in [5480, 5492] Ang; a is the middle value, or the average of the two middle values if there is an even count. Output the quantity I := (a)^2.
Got 24.9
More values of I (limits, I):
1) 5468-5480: 23.6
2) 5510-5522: 26.3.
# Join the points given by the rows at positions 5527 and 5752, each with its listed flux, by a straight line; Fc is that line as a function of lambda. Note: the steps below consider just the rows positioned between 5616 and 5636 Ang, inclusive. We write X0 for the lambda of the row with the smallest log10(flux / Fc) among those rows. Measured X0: 5617 Ang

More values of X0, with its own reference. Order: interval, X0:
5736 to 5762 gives 5761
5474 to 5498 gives 5479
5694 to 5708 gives 5701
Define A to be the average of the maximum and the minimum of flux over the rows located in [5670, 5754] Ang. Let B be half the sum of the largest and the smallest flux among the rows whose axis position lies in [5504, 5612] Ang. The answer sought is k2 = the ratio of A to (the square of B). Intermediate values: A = 4.9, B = 4.95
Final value 0.200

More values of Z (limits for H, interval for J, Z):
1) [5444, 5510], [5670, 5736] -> 0.091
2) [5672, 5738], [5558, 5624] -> 0.000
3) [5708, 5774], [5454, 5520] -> 0.000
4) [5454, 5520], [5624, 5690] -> 0.045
